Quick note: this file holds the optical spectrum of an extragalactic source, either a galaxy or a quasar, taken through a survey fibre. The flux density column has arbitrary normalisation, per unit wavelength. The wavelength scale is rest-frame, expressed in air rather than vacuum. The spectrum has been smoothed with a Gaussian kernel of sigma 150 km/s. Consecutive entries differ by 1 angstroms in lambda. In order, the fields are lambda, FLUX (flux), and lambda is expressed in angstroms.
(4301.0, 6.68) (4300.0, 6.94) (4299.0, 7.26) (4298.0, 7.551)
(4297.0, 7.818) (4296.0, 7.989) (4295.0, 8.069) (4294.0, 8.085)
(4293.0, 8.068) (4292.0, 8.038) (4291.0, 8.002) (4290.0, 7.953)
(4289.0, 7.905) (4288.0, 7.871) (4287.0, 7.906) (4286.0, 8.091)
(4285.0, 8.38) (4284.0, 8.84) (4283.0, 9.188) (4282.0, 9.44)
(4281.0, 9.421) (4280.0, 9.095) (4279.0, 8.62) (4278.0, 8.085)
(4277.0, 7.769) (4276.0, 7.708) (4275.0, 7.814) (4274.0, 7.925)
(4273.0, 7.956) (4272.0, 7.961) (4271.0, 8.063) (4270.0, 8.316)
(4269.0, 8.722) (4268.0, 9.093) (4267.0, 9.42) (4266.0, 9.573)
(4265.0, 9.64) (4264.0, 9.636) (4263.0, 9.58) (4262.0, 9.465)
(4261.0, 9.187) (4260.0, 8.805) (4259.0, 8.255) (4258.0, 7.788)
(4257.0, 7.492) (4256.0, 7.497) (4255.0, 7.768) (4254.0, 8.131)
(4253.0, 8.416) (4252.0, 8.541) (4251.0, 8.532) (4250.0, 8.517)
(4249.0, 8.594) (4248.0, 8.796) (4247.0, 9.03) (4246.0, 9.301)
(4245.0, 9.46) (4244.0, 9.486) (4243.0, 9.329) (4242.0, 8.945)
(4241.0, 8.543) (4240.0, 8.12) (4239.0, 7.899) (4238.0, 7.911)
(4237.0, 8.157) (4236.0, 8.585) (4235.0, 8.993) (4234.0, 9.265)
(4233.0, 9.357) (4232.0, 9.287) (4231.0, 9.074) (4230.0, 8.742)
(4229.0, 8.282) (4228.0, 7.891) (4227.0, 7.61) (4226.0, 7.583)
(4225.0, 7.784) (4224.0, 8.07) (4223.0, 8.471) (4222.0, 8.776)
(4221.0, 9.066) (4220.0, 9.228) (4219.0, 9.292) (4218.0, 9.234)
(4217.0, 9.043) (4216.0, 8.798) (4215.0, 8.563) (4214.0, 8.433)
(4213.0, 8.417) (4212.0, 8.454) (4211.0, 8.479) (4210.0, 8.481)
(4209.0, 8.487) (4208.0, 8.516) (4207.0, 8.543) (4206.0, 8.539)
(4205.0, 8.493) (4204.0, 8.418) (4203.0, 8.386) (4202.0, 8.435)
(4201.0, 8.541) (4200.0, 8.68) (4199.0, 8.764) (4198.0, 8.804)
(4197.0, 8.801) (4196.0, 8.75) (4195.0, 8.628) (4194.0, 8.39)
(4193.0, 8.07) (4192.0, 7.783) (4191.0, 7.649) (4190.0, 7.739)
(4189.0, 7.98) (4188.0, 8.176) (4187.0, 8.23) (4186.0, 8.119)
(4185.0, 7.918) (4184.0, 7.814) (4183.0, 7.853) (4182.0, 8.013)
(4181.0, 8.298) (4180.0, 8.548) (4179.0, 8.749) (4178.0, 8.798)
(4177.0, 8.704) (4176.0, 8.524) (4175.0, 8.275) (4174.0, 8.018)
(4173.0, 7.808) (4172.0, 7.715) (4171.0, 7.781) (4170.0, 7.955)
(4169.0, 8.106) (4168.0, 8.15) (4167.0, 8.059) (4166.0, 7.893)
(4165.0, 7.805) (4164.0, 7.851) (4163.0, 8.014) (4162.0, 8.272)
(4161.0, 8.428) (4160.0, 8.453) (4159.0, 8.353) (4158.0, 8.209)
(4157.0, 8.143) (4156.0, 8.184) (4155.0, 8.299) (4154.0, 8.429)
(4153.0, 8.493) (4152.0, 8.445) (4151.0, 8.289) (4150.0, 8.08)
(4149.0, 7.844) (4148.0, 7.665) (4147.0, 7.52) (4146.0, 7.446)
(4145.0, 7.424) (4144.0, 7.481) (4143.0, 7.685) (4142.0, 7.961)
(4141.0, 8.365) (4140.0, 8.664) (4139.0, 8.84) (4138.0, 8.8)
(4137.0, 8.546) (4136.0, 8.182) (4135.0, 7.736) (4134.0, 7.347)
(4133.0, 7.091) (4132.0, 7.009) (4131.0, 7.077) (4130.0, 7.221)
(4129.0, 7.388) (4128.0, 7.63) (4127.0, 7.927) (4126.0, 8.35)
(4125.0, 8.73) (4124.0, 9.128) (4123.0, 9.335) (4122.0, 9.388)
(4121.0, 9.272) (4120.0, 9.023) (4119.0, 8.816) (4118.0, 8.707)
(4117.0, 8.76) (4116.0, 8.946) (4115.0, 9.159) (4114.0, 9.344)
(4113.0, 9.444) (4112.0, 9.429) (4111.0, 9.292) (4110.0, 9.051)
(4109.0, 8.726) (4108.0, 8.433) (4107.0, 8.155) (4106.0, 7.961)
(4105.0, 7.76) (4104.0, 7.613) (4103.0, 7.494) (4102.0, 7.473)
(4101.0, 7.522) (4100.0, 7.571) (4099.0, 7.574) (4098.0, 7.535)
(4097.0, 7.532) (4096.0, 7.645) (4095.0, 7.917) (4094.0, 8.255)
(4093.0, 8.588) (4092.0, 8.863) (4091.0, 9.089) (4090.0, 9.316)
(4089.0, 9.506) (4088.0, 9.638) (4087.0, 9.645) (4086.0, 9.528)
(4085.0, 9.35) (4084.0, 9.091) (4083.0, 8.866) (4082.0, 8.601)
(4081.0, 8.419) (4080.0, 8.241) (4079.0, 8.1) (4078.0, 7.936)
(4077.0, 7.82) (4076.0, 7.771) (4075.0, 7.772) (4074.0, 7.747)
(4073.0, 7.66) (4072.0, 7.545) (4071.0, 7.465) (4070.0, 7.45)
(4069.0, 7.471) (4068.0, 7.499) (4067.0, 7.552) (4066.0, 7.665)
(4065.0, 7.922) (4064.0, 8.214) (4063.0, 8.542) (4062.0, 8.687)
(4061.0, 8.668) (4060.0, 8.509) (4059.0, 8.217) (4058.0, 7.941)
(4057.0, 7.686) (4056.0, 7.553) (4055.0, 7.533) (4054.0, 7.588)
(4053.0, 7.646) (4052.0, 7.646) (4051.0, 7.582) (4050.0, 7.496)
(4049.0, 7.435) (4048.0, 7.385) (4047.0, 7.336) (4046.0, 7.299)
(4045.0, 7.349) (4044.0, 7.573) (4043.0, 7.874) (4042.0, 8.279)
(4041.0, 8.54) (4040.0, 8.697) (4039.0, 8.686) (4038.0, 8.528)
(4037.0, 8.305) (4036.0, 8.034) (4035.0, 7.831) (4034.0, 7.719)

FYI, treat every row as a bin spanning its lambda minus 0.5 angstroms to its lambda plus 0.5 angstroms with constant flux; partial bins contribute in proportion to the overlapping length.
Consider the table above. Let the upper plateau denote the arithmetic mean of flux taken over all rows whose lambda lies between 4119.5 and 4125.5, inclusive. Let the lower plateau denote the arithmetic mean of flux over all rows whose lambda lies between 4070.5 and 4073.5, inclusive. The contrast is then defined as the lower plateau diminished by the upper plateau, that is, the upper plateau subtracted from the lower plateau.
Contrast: -1.6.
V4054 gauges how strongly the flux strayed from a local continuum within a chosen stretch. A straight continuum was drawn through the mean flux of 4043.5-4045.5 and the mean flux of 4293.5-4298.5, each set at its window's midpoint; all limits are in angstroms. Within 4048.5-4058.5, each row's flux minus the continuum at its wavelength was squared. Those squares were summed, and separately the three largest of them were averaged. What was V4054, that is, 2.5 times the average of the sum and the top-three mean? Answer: 1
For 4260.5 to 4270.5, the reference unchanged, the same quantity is 31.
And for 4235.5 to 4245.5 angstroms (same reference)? 16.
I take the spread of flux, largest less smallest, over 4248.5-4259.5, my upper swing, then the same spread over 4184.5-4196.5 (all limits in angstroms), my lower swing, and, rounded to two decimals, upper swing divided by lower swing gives 1.00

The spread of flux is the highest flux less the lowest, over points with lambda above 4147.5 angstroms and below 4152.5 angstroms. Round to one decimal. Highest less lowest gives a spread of 0.8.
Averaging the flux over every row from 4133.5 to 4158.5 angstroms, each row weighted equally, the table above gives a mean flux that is 8.1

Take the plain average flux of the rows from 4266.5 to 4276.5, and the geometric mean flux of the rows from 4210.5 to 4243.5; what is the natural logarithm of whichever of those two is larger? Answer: 2.15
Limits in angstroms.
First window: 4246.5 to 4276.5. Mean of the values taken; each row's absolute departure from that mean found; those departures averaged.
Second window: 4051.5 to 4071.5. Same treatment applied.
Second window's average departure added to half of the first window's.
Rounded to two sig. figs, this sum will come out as 0.66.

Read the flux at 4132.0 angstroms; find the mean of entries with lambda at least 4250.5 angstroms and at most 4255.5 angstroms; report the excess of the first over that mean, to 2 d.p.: -1.27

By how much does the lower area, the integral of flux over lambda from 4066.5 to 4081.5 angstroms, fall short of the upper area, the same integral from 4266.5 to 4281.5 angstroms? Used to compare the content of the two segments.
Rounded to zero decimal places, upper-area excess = 10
